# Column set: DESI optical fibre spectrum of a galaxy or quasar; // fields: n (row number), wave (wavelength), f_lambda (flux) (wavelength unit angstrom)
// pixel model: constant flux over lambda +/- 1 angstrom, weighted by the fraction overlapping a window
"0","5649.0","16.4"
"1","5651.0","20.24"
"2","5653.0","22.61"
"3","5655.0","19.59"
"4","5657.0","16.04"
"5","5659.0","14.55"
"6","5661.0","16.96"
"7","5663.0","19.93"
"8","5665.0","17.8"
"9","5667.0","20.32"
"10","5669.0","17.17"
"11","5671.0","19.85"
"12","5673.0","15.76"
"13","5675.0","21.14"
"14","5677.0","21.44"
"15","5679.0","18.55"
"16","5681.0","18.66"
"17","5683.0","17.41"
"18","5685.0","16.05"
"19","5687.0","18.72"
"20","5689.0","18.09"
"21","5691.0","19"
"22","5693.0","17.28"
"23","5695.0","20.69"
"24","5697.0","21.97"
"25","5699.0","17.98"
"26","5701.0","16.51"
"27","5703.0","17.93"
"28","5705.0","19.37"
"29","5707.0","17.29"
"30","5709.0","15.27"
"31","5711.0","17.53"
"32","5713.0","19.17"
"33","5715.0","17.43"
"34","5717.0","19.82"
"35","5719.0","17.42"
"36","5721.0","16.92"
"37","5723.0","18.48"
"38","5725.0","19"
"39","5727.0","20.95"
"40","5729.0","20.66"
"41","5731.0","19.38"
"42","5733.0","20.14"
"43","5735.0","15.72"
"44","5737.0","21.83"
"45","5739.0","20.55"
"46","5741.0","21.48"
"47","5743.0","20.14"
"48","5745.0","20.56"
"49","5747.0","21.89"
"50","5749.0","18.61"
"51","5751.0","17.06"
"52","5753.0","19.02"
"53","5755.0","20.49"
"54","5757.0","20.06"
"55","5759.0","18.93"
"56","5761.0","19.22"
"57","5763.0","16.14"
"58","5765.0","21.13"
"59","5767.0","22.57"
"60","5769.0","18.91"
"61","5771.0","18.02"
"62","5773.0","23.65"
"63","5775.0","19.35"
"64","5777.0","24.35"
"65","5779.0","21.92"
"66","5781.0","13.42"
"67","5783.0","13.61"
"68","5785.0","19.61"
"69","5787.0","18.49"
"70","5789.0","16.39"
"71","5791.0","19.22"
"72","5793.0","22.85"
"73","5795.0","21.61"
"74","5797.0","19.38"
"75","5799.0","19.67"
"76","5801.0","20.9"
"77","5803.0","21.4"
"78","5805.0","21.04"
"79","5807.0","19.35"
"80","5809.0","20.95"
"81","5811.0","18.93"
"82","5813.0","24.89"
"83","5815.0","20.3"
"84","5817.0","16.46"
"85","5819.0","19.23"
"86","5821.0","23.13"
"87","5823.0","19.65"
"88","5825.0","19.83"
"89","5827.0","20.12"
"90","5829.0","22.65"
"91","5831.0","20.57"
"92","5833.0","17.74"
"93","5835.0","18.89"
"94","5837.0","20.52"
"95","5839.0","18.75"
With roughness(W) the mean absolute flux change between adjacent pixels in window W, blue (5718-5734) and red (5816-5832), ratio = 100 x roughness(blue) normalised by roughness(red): 45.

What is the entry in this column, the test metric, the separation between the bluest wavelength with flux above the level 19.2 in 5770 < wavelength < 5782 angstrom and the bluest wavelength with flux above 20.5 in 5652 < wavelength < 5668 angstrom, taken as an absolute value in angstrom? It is 120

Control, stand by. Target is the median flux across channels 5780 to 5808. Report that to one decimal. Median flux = 19.5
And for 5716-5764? 19.6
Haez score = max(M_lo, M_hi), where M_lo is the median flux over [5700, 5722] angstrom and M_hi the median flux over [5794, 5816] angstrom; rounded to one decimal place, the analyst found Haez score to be 20.9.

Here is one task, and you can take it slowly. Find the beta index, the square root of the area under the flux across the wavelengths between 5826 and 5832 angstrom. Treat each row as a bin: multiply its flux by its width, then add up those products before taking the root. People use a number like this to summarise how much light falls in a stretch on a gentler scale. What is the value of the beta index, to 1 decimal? 11.3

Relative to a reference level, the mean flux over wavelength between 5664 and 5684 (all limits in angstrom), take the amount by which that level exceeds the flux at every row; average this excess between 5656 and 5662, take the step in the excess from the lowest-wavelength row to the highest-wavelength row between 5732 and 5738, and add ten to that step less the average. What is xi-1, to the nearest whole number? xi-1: 5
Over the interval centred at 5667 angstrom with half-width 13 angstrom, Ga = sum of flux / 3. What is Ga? 80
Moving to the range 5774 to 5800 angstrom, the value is 83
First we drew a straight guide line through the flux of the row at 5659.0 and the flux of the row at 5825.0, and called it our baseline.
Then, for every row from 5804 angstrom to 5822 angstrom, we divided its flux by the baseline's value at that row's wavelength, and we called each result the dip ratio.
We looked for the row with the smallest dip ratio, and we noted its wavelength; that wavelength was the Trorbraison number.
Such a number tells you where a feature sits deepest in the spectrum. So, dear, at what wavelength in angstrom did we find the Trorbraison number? 5817.0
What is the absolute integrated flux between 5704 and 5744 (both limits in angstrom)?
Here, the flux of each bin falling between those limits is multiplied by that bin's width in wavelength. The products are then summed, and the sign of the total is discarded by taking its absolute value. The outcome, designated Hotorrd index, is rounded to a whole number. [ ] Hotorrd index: 757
